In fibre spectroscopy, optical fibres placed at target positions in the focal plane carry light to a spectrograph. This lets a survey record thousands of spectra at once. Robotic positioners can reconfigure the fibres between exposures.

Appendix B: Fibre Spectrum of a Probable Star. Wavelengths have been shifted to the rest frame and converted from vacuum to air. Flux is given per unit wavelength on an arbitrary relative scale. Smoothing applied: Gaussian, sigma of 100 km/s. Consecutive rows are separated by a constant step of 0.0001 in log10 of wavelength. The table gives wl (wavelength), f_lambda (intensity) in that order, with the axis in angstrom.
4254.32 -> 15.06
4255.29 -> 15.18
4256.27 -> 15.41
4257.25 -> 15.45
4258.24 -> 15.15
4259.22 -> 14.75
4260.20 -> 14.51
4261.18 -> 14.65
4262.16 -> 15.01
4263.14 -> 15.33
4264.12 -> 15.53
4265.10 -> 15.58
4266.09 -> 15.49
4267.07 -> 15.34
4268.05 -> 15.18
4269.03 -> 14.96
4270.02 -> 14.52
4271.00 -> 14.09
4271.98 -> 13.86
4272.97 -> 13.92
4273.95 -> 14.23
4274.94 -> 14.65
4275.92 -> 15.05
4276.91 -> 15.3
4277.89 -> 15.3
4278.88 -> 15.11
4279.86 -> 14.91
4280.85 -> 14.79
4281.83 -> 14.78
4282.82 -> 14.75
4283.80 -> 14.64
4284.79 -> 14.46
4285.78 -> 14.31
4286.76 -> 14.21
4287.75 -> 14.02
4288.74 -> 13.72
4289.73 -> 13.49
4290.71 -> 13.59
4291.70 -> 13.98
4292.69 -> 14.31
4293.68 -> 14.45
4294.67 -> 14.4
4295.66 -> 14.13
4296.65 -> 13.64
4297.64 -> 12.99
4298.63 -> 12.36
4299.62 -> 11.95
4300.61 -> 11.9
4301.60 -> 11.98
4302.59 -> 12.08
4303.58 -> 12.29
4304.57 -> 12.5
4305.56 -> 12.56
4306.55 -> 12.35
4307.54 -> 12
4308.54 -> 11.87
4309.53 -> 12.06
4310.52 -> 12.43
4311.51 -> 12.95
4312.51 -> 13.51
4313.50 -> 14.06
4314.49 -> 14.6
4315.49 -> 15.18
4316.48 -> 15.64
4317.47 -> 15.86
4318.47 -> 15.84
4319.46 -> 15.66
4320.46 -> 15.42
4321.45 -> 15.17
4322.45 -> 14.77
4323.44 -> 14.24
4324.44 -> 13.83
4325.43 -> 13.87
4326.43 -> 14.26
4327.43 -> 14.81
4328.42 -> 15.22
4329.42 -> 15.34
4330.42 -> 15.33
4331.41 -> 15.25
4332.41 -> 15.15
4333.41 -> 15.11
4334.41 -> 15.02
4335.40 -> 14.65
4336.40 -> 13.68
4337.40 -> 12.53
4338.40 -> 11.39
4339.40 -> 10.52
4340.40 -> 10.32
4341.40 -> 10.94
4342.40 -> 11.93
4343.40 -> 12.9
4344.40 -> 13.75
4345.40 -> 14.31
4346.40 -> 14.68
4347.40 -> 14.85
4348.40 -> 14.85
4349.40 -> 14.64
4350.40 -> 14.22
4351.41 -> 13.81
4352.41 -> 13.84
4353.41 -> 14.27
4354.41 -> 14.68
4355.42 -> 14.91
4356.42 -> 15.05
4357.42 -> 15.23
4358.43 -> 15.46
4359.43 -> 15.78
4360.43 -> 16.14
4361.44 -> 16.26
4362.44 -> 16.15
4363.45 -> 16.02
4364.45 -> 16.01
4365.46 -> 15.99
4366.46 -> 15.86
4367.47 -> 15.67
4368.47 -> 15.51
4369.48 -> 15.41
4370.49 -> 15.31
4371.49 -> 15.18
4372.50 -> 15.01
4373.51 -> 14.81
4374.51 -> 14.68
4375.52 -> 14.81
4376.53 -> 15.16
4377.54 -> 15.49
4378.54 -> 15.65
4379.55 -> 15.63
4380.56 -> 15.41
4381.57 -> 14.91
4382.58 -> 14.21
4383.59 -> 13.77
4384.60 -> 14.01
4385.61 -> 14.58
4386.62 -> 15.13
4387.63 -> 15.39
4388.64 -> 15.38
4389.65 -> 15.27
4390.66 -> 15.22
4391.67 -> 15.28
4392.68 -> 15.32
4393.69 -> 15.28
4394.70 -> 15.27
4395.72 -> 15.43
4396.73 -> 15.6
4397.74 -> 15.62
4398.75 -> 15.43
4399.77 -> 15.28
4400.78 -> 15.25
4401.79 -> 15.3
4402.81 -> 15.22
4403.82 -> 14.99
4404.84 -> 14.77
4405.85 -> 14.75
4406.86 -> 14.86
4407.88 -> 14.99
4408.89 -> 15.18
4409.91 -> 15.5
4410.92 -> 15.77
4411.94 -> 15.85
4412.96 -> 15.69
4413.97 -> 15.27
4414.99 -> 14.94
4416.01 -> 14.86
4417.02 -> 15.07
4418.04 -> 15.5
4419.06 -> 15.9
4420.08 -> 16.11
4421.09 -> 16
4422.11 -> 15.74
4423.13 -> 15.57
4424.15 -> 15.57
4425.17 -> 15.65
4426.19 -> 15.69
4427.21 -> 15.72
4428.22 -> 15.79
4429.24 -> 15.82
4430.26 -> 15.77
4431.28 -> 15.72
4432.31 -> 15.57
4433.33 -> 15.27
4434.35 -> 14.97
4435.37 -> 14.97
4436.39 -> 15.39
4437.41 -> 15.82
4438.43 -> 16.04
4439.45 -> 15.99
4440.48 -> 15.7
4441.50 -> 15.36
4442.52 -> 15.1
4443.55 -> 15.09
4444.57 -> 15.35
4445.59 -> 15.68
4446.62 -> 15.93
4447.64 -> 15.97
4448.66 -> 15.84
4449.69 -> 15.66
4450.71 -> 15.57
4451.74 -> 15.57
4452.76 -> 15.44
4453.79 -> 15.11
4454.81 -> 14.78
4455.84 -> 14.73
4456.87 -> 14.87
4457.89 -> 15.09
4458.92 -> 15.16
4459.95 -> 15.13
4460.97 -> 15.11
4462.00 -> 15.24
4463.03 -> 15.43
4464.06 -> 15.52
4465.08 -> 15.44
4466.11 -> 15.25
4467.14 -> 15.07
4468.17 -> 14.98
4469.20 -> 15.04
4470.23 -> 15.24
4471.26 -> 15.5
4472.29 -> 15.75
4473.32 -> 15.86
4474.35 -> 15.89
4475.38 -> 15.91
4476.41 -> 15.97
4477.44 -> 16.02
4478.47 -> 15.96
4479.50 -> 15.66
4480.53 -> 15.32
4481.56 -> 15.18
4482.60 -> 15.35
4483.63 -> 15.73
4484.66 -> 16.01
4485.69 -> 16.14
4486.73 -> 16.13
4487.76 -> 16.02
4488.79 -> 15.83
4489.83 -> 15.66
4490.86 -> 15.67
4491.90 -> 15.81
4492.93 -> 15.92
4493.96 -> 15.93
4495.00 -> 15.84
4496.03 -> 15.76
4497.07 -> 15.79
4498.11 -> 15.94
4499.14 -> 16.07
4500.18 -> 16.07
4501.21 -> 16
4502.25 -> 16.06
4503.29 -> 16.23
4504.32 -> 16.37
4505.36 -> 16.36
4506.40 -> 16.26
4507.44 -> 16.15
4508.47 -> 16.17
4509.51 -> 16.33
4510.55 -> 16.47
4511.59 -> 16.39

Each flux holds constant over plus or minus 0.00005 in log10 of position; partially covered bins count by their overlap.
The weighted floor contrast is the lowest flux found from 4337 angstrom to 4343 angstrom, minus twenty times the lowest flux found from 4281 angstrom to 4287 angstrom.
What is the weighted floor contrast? -274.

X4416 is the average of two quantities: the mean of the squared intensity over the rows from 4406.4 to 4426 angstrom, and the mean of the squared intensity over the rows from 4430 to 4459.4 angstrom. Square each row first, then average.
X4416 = 239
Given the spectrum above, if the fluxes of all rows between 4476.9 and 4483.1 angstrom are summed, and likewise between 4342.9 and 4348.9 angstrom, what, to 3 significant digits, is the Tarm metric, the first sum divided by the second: 1.10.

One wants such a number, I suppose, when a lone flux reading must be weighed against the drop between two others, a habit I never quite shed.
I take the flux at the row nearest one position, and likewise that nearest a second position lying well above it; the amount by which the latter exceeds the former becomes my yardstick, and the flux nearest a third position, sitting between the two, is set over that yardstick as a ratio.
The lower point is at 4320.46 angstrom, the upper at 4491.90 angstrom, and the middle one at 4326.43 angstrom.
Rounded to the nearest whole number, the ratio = 37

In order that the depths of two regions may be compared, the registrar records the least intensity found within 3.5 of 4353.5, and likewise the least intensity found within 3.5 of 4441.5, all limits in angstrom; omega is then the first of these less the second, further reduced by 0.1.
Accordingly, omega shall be -1.4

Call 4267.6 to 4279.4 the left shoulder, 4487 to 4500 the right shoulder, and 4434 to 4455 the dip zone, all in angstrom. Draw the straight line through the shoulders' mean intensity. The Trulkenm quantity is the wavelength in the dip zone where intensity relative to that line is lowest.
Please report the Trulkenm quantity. 4454.81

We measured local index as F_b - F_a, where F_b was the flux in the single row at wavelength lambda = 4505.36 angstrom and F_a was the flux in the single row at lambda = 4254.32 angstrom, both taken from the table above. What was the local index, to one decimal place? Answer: 1.3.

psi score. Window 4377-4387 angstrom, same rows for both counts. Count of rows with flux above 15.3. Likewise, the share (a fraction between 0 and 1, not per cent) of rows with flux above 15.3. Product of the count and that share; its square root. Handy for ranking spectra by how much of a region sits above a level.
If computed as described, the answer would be 1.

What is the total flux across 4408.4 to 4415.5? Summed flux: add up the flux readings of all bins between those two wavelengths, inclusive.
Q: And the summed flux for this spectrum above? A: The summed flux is 108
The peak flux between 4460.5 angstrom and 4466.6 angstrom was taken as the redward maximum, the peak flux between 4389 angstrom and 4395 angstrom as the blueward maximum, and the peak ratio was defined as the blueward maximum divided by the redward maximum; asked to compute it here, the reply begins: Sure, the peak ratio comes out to 0.99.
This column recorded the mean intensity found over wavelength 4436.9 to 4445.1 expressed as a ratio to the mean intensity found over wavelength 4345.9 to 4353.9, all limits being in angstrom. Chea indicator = 1.08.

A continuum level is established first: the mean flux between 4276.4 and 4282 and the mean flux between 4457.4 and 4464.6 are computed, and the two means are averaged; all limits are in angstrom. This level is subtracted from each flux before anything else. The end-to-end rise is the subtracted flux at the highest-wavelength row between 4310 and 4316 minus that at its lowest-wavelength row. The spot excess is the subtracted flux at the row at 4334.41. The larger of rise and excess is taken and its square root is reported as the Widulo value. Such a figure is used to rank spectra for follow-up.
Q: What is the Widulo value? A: 1.66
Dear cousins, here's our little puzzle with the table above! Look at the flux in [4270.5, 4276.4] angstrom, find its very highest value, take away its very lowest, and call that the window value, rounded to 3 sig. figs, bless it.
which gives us 1.19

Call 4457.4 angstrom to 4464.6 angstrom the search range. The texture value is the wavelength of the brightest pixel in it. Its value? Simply 4464.06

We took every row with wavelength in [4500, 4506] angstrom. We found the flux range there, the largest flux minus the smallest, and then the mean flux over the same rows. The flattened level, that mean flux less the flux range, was 15.8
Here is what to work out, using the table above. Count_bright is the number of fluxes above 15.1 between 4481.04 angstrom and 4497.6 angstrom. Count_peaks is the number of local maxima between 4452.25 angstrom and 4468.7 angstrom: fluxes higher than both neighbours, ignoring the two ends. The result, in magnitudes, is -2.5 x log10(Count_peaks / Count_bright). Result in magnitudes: 2.26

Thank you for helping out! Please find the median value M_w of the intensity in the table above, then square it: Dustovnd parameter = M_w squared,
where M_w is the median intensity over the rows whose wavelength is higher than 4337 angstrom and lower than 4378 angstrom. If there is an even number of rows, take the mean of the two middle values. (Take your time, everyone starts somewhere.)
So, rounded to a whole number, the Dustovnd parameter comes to 221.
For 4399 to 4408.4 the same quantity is 225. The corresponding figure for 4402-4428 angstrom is 240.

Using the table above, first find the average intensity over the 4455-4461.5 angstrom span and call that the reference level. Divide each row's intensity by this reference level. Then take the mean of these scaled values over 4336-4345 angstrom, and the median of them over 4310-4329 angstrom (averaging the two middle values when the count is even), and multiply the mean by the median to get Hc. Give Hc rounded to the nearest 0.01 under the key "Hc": 0.79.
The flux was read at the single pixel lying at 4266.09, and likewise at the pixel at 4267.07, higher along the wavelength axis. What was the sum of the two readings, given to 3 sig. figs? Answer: 30.8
